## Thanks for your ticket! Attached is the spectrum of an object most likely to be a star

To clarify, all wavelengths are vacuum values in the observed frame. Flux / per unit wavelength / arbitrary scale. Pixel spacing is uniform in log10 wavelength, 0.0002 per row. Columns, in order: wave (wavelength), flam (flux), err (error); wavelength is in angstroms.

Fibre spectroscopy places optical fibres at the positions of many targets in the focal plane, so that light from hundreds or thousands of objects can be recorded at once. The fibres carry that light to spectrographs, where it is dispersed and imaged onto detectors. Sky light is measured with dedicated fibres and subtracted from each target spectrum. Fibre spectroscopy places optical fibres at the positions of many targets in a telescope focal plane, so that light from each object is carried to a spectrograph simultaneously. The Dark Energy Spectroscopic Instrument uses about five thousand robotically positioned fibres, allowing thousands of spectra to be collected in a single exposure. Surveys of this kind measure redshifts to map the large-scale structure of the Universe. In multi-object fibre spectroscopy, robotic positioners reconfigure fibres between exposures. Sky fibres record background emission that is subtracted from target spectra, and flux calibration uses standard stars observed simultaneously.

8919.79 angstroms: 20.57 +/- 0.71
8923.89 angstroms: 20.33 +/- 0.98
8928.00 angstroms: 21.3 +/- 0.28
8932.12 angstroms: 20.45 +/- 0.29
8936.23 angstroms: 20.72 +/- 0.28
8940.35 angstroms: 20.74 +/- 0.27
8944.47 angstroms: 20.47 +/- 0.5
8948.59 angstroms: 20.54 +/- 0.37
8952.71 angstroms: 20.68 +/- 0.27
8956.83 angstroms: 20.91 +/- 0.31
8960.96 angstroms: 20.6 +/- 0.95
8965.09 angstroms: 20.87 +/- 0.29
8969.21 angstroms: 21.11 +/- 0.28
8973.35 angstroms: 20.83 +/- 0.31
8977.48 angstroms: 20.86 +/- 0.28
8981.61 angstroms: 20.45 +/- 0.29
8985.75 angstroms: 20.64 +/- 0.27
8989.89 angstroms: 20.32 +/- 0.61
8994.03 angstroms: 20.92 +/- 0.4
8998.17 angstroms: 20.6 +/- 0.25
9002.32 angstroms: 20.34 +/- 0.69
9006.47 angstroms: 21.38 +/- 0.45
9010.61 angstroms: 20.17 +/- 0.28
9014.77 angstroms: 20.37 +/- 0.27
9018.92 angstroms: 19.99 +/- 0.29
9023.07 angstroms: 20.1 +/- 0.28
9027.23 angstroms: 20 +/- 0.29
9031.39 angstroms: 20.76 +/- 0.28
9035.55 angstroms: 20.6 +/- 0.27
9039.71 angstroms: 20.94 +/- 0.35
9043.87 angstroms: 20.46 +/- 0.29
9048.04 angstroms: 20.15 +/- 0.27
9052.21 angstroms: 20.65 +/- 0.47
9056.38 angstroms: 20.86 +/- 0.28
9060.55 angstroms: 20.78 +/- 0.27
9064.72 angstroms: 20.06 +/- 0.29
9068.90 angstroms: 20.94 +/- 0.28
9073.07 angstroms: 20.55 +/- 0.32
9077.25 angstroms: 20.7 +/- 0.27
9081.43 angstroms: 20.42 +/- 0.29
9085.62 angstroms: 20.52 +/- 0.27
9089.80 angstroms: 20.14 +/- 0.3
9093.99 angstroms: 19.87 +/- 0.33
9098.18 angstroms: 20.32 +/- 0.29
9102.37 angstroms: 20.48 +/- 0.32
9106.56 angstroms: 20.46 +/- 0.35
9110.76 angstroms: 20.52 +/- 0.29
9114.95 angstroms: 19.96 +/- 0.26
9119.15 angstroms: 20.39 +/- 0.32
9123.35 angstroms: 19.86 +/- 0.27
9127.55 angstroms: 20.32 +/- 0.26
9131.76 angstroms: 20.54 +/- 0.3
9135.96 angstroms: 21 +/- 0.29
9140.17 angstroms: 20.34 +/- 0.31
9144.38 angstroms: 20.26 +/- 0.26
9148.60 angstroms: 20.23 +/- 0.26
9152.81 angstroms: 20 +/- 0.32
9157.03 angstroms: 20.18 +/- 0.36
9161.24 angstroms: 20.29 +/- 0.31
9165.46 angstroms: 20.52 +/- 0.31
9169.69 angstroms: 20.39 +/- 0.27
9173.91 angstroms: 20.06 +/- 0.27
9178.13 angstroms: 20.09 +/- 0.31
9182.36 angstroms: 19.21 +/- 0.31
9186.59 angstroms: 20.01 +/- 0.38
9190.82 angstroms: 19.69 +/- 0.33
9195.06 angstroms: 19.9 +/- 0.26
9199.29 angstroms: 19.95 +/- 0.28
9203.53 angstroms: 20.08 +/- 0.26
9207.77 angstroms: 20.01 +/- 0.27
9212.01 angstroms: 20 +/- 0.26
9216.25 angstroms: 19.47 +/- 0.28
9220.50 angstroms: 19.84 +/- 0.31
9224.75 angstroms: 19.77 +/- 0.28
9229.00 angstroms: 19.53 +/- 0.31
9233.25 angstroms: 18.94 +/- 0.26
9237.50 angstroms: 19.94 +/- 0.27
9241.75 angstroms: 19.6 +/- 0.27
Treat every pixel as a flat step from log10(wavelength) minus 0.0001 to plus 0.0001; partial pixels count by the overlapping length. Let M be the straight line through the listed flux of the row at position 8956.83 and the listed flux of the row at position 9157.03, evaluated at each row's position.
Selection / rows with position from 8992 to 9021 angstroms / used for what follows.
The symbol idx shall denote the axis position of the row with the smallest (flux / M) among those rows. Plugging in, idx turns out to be 9018.92 angstroms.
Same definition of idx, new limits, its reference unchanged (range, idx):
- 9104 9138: 9123.35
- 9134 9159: 9152.81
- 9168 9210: 9182.36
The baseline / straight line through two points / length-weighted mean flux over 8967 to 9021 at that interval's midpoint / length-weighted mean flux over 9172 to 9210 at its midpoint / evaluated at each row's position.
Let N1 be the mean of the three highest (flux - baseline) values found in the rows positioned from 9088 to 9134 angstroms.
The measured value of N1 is 0.34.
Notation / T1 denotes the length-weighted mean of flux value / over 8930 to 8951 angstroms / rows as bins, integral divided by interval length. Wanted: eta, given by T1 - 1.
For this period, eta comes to 19.58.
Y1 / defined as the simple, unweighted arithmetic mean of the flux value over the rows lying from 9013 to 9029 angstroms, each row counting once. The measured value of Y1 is 20.1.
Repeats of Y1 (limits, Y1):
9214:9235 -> 19.5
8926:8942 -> 20.8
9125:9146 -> 20.5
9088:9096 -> 20.0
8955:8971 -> 20.9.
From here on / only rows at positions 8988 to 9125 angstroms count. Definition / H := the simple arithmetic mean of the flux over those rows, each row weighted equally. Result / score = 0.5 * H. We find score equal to 10.2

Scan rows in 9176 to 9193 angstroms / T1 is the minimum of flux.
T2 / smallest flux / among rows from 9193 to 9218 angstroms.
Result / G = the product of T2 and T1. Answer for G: 374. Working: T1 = 19.21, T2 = 19.47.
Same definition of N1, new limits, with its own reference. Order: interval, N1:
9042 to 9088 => 0.49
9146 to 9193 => 0.42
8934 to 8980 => 0.25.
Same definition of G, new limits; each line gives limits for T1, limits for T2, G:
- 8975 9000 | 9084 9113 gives 404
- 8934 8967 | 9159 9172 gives 415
